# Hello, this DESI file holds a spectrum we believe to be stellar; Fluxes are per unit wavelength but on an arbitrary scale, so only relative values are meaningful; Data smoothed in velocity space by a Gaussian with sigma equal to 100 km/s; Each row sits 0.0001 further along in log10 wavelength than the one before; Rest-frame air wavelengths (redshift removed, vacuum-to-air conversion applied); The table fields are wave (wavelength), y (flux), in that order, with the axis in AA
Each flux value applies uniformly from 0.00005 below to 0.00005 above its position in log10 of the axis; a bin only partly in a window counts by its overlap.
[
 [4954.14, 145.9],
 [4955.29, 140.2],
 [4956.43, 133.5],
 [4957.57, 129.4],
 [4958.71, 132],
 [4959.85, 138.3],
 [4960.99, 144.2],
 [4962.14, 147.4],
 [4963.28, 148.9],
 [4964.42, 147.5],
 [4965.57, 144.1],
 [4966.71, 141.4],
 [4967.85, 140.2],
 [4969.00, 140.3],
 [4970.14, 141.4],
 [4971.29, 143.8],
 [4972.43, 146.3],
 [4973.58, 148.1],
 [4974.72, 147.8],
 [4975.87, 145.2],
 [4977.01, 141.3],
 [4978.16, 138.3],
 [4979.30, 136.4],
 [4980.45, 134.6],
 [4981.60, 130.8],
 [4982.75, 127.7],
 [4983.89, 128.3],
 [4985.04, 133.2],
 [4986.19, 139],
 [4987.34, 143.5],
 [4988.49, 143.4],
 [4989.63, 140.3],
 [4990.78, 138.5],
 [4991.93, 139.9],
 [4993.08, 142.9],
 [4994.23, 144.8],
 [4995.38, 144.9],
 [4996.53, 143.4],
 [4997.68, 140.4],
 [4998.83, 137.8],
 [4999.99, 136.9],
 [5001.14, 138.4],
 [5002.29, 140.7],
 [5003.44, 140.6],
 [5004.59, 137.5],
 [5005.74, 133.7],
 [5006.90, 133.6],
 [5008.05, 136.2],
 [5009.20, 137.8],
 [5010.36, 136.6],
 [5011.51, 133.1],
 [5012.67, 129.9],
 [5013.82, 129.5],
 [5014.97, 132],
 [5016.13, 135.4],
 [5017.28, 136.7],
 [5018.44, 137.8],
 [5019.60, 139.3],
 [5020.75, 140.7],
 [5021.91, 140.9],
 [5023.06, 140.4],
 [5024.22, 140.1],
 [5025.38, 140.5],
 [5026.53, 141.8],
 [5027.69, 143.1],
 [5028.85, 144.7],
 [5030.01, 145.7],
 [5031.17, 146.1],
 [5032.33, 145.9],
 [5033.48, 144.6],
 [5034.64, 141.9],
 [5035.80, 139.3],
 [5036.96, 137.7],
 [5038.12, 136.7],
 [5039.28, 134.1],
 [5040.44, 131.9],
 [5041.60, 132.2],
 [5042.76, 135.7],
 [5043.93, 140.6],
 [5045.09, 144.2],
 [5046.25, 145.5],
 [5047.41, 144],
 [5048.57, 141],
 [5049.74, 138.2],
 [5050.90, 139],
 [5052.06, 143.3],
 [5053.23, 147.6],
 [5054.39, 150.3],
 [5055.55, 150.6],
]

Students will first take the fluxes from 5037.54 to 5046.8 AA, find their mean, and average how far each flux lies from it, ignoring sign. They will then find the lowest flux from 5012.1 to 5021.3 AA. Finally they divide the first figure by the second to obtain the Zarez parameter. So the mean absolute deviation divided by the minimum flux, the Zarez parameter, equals 0.034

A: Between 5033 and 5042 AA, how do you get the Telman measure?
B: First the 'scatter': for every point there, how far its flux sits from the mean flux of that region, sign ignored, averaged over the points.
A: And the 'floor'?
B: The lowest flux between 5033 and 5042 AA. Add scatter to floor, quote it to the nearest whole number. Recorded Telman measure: 135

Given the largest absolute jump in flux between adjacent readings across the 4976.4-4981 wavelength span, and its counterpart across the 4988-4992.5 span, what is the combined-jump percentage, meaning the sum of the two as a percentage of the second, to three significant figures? 197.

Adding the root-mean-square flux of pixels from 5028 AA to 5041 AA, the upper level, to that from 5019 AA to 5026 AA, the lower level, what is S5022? 281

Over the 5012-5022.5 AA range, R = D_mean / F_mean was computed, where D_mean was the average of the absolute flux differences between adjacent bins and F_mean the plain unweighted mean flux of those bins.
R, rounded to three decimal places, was 0.011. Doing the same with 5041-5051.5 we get 0.019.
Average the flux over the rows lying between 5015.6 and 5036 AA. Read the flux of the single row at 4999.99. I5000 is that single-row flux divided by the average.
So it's 0.968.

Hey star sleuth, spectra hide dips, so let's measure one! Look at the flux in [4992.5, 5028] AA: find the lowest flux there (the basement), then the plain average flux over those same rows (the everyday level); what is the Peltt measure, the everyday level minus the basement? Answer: 8.8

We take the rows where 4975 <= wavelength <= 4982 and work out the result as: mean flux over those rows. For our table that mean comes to 138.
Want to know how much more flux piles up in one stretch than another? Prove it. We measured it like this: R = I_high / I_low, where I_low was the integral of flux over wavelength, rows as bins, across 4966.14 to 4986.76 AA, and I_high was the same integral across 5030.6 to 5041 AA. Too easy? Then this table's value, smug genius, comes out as 0.51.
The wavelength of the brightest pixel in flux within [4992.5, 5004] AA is 4995.38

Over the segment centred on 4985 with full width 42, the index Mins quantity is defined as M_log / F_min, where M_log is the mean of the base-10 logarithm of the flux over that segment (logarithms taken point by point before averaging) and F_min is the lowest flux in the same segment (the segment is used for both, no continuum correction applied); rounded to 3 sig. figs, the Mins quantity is 0.0168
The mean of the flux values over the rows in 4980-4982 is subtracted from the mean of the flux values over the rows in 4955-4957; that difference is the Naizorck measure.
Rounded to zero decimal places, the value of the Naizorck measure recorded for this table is 4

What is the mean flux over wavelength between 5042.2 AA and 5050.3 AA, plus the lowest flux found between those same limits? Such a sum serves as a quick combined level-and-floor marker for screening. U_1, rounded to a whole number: 277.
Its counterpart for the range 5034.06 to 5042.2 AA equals 268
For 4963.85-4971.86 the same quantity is 283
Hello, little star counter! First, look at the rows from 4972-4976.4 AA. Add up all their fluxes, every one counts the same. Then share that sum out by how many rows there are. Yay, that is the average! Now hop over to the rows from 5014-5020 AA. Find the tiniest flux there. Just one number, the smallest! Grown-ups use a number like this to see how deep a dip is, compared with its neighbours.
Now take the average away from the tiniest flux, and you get -15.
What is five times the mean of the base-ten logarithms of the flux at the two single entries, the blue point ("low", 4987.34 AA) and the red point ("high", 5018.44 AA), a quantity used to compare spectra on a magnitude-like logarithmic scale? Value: 10.7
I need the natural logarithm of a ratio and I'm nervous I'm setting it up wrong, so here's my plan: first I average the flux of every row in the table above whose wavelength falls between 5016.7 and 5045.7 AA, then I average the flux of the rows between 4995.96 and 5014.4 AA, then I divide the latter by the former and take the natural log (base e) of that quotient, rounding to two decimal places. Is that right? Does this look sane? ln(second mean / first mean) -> -0.03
